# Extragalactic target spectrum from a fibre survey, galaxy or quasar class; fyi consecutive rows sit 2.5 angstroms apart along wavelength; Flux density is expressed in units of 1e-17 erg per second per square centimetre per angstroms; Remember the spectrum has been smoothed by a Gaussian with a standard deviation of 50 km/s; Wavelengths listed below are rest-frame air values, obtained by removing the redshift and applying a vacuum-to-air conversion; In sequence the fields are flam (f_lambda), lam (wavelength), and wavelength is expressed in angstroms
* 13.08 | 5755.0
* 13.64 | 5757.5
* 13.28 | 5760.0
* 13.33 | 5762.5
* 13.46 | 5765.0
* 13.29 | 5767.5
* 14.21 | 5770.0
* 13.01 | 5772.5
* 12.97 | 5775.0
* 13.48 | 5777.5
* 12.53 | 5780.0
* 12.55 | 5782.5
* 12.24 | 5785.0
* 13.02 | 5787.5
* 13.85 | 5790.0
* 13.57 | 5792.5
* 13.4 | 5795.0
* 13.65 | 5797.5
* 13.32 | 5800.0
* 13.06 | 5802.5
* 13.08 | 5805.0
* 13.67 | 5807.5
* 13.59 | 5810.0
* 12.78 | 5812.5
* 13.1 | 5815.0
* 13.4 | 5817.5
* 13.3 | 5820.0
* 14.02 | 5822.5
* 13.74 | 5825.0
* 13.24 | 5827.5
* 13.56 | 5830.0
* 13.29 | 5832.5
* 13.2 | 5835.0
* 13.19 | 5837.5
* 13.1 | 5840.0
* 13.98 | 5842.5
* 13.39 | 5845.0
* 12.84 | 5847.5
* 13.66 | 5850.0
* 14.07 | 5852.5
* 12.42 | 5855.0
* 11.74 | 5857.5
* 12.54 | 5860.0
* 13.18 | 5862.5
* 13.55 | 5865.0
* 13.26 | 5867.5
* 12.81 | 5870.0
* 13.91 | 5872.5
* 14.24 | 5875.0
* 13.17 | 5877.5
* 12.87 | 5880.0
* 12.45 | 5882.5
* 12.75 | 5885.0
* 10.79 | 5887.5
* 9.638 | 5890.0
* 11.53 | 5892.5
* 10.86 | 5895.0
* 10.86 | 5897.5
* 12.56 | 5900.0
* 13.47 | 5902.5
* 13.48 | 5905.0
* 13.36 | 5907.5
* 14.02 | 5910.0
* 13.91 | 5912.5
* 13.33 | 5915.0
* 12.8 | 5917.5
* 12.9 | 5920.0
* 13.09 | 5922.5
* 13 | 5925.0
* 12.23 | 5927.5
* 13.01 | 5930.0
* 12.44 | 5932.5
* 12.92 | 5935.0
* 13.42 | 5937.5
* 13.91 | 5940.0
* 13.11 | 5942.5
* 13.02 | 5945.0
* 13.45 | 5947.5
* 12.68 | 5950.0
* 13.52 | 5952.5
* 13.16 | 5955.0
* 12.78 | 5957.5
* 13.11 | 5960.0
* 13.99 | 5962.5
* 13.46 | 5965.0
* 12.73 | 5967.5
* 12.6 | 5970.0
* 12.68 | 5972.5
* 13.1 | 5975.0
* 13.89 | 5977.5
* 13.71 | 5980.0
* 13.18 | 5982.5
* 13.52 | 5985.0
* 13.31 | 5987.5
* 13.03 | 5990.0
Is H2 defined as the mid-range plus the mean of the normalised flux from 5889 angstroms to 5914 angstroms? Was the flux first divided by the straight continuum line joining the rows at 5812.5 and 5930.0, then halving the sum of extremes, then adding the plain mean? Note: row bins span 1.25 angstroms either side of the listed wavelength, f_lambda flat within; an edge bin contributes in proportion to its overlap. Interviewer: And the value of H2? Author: 1.87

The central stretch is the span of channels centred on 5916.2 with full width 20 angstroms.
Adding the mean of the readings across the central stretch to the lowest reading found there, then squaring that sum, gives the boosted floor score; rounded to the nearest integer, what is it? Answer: 681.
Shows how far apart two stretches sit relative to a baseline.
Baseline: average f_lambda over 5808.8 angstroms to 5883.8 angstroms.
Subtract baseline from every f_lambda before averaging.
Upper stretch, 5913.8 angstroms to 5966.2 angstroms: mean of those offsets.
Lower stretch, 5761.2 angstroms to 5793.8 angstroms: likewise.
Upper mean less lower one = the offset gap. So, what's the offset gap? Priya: -0.1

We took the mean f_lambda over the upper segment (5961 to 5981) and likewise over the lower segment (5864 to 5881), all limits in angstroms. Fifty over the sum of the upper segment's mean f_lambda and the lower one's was 1.87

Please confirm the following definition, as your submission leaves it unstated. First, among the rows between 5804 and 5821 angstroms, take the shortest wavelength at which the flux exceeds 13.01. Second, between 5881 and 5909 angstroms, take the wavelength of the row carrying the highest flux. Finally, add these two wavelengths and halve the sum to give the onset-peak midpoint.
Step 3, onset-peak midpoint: 5855.0 angstroms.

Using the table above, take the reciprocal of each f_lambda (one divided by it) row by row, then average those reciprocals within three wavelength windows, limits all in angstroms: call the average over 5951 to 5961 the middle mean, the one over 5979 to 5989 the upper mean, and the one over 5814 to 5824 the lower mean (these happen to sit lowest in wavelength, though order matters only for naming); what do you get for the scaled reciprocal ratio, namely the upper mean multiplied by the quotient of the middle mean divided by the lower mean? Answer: 0.076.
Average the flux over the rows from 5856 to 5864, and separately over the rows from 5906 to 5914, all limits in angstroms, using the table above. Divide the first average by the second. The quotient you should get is 0.91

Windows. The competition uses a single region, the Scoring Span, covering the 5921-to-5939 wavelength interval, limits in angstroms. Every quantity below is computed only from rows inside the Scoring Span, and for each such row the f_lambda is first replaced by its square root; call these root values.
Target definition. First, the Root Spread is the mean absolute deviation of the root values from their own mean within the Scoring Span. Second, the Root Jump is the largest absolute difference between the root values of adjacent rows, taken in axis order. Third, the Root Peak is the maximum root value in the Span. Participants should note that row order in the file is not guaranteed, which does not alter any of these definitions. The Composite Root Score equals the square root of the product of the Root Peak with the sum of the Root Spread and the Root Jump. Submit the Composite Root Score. 0.75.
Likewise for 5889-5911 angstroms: 1.34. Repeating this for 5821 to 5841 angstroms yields 0.63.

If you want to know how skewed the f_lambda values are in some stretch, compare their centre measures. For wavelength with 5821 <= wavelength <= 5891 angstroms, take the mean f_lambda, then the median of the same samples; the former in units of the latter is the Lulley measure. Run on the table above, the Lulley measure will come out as 0.99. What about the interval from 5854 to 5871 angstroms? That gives 1.00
